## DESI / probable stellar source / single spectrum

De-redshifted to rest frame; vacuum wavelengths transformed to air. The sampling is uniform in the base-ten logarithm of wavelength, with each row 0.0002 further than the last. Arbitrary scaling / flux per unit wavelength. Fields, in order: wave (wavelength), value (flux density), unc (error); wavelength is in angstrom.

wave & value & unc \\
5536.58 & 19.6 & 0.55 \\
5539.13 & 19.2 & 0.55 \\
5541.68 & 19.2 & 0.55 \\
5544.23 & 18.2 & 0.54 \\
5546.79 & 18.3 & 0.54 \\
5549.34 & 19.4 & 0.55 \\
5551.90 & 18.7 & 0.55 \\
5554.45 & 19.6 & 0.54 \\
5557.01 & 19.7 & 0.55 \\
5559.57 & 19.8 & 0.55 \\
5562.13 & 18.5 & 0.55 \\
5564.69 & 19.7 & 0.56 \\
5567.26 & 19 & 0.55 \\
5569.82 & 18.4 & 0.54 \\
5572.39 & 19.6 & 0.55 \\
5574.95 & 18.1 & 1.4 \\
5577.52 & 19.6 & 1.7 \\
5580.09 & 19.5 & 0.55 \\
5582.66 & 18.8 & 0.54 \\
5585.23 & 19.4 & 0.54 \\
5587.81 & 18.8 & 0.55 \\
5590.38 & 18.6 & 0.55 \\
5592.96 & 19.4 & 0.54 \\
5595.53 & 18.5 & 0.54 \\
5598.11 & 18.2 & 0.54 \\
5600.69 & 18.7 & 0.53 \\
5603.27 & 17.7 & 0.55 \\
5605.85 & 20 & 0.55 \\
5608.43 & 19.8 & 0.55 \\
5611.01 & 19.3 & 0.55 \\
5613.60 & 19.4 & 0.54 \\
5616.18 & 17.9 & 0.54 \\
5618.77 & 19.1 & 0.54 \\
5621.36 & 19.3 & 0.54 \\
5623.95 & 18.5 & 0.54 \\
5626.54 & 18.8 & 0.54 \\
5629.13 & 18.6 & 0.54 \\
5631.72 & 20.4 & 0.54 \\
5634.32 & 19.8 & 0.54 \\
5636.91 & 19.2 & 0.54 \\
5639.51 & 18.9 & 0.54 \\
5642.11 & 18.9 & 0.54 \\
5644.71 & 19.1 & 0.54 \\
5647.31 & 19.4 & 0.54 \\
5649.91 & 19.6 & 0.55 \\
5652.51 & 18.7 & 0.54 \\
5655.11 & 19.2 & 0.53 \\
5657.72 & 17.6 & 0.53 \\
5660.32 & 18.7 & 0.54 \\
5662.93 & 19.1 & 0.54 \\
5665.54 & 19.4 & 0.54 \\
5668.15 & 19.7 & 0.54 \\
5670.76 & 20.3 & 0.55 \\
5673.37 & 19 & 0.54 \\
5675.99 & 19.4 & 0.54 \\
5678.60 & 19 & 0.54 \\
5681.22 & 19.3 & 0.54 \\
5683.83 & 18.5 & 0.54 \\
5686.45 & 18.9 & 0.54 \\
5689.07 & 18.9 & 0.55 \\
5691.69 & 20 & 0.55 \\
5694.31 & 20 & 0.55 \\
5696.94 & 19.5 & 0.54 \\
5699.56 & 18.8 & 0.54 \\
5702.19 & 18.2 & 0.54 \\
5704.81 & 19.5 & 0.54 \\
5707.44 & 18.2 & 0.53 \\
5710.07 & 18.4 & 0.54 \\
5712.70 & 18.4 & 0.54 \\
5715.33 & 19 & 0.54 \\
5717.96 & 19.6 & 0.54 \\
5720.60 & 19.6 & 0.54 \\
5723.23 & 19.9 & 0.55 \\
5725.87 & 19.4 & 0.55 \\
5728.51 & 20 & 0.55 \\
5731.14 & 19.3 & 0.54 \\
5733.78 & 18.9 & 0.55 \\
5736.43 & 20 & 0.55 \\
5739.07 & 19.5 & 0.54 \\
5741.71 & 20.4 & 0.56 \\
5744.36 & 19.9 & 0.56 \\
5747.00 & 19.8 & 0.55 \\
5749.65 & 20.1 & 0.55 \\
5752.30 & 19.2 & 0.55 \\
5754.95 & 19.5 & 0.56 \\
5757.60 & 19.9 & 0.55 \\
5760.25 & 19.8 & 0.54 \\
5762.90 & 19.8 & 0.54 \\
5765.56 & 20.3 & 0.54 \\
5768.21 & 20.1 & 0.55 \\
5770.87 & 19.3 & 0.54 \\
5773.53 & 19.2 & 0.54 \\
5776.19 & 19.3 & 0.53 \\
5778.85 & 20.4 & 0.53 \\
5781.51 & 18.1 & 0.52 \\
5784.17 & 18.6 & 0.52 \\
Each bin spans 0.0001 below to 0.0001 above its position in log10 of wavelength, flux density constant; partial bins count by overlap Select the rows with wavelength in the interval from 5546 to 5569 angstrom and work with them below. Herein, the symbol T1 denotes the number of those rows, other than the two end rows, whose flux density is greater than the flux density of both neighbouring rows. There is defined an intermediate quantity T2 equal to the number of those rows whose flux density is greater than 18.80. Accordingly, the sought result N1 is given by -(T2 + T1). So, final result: -9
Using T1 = 3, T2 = 6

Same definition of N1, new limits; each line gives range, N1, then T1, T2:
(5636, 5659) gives -9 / 2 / 7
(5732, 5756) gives -12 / 3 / 9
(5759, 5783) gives -10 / 2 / 8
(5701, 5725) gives -6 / 1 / 5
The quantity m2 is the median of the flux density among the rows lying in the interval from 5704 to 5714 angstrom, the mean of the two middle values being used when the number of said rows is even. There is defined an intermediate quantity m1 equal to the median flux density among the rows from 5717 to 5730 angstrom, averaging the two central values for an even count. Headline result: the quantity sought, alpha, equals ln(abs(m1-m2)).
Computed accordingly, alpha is 0.2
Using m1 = 19.60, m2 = 18.4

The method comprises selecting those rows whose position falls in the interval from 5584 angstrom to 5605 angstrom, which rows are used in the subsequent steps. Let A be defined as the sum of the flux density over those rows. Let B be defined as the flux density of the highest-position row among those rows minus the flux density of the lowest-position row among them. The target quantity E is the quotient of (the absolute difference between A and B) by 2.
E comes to 75.5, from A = 149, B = -1.7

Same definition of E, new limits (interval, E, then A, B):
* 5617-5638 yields 76.8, 154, 0.1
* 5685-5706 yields 76.6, 154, 0.6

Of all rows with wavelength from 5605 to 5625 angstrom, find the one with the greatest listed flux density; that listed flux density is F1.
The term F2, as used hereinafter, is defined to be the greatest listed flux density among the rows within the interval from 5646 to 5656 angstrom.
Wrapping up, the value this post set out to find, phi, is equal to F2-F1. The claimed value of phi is -0.4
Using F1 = 20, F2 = 19.6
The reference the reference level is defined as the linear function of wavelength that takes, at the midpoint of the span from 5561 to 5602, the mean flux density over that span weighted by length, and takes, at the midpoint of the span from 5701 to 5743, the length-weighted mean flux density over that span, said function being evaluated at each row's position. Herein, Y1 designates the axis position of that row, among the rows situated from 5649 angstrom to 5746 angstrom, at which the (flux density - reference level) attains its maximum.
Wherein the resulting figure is 5670.76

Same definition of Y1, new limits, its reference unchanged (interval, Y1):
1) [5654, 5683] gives 5670.76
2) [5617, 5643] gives 5631.72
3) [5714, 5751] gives 5741.71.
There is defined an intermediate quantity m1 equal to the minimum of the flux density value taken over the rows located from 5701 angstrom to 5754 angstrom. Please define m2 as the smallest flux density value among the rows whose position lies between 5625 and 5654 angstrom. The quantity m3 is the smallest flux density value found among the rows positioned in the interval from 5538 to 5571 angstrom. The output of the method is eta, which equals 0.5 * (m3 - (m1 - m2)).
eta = 9.3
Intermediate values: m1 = 18.2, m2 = 18.6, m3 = 18.2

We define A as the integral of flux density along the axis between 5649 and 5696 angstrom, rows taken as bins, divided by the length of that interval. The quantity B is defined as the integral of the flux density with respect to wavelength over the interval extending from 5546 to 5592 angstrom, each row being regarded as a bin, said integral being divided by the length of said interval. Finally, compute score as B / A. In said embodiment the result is 1.00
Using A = 19.2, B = 19.09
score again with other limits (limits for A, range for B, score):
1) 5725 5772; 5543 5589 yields 0.97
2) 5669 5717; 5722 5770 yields 1.04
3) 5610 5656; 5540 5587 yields 1.00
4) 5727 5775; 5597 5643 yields 0.97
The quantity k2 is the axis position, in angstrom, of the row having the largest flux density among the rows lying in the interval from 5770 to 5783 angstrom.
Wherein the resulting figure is 5778.85 angstrom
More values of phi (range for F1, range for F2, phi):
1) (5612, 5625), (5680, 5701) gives 0.6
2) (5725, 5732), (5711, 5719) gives -0.4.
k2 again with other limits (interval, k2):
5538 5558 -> 5557.01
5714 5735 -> 5728.51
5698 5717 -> 5704.81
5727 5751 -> 5741.71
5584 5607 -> 5605.85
